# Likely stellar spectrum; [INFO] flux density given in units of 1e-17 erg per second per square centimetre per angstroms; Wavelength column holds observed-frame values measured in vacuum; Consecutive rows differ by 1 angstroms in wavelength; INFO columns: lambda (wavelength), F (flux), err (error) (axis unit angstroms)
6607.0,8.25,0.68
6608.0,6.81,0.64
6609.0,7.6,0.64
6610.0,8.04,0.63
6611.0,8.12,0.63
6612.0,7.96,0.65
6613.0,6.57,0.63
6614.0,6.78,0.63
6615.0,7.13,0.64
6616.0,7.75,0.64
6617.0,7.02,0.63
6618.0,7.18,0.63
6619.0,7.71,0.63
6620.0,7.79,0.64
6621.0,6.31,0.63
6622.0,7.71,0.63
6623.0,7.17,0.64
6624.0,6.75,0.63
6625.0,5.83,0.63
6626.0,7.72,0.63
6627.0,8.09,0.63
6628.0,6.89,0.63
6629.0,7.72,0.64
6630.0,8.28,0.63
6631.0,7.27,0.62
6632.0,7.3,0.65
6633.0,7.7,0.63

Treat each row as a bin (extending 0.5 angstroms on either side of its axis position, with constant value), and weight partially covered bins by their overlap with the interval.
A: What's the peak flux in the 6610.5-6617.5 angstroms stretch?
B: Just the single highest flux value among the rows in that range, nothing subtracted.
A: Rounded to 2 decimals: 8.12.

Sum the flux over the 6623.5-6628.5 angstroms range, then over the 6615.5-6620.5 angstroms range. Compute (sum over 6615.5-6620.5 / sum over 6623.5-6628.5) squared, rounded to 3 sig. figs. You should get 1.13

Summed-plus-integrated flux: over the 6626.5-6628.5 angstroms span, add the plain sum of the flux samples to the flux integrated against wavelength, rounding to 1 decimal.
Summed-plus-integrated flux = 30.0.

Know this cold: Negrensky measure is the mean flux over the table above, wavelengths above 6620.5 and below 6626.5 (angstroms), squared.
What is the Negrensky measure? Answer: 48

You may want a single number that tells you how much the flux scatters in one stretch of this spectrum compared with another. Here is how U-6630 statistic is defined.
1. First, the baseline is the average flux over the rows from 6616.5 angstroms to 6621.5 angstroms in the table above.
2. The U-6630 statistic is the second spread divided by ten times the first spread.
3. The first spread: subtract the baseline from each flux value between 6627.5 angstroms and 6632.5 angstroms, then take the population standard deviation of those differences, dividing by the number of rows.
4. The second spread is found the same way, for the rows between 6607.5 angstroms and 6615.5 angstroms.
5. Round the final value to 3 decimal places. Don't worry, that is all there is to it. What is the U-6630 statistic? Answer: 0.124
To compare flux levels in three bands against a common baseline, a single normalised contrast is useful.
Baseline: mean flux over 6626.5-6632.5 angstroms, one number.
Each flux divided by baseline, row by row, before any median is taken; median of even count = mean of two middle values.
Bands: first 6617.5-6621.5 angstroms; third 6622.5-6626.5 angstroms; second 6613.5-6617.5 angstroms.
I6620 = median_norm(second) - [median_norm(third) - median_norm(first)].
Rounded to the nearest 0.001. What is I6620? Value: 0.996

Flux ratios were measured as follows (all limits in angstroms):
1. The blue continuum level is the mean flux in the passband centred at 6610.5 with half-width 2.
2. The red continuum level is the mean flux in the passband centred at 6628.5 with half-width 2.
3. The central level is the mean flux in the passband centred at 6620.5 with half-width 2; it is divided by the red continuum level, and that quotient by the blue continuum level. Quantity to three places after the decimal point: 0.120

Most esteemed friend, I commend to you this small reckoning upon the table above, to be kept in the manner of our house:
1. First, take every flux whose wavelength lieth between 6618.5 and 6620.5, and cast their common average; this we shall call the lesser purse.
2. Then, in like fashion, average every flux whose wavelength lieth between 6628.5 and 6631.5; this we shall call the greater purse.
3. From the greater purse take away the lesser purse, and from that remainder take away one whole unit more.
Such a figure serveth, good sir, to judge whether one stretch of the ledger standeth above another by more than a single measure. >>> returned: -1.0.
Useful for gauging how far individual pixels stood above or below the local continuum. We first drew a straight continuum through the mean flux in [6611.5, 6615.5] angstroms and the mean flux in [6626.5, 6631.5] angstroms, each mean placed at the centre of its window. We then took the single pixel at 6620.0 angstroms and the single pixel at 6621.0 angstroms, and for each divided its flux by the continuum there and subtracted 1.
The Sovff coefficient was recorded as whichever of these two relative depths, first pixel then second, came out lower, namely -0.14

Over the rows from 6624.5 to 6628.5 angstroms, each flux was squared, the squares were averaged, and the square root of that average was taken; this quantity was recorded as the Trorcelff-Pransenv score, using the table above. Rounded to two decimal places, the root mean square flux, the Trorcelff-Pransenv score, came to 7.19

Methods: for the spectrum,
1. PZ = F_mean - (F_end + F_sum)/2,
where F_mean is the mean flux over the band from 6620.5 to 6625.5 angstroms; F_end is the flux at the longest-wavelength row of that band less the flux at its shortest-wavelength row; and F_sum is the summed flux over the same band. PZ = -9.9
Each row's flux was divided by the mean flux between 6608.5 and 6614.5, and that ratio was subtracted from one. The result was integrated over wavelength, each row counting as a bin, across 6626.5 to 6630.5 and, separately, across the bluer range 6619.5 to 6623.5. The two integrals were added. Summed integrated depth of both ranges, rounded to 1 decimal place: 0.0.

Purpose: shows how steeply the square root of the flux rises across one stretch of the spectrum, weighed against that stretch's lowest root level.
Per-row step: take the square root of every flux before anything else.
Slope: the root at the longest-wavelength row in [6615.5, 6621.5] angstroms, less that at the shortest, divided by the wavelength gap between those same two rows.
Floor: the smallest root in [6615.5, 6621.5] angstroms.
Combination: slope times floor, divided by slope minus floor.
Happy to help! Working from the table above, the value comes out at 0.053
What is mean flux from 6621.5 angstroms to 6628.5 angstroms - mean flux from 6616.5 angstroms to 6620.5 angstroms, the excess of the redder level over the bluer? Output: -0.3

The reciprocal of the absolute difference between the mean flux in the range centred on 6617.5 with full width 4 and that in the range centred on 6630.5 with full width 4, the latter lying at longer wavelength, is 4.40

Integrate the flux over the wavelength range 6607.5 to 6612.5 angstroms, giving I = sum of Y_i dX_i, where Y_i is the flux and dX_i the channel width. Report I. 39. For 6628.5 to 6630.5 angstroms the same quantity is 16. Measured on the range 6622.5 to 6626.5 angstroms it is 27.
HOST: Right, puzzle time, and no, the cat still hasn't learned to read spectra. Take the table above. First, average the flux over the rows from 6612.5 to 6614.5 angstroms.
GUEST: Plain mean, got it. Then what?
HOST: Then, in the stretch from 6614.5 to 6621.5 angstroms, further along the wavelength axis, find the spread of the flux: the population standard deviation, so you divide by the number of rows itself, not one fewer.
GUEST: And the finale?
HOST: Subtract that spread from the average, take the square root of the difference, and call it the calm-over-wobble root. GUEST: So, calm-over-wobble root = 2.49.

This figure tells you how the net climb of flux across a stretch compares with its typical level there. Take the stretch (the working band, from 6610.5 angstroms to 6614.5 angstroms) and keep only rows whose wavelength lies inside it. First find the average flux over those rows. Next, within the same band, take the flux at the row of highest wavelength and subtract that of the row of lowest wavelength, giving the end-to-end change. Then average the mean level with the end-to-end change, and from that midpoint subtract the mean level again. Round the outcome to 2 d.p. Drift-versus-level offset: -4.35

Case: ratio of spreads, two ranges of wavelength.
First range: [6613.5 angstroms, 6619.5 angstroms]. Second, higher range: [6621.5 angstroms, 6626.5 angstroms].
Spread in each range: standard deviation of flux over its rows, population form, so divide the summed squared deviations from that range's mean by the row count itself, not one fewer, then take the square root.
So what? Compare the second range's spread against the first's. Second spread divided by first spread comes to 2.0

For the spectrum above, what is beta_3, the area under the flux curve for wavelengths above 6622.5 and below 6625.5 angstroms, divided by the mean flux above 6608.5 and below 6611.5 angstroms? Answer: 2.5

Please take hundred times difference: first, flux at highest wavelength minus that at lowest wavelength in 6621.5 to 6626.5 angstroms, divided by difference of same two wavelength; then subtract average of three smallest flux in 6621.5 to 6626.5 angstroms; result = -658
